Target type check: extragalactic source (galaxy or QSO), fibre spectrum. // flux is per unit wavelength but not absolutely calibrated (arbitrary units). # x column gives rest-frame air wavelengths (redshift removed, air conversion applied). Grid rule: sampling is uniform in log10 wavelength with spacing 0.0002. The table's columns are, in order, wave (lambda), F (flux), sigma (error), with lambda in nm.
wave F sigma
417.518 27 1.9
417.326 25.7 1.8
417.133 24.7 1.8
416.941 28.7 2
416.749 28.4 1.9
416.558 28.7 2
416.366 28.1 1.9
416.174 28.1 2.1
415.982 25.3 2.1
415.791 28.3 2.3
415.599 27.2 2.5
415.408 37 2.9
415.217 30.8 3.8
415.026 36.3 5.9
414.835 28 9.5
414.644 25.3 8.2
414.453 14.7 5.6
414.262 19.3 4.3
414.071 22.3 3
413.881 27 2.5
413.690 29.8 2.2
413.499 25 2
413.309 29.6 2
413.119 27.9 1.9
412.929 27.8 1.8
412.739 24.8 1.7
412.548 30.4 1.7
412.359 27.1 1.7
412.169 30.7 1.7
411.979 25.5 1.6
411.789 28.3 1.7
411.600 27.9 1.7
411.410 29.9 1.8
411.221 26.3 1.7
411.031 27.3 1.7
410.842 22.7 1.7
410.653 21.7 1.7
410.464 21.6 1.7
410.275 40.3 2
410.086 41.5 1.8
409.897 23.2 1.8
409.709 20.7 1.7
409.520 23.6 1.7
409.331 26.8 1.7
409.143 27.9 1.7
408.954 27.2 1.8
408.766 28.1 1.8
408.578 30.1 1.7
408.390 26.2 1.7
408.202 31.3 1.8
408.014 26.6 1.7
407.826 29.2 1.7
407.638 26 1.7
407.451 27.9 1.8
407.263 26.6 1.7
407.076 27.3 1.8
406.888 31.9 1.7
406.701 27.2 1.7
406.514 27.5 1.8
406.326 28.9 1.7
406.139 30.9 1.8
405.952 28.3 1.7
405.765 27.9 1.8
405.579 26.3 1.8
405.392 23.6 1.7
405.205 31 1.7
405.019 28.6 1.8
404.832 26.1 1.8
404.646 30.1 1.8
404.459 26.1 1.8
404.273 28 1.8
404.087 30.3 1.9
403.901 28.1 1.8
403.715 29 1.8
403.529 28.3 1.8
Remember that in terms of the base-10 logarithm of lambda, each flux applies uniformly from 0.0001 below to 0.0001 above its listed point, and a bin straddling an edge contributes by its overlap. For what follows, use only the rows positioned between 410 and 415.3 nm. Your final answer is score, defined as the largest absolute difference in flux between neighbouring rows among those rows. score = 19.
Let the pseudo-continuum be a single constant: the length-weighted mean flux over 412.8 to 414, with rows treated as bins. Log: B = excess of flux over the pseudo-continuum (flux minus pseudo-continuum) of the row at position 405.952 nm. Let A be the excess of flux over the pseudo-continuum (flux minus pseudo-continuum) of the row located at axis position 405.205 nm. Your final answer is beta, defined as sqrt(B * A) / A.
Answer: 0.4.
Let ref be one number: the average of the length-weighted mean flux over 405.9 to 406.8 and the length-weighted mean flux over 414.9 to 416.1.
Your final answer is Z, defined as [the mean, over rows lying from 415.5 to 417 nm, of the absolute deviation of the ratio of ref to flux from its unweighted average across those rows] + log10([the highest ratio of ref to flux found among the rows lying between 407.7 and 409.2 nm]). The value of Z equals 0.09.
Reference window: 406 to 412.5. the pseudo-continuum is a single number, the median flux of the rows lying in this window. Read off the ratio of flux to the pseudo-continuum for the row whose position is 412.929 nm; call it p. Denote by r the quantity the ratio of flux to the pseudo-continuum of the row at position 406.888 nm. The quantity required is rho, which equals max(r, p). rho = 1.17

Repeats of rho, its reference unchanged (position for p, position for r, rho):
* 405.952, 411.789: 1.04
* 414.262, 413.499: 0.92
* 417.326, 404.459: 0.96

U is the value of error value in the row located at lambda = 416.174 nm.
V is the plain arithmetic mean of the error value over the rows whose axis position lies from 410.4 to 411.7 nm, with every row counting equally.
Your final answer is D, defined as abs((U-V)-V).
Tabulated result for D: 1.3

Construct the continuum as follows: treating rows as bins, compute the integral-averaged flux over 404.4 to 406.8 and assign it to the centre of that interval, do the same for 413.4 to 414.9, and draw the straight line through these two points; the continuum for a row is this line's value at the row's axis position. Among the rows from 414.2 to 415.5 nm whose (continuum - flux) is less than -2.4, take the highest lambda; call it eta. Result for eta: 415.408 nm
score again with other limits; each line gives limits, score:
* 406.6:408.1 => 5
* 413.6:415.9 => 11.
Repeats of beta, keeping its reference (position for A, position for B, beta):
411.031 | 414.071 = -3.8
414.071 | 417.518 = -0.4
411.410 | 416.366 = 0.4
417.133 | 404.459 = -0.7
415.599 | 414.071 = -3.4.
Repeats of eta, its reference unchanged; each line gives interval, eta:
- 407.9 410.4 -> 410.275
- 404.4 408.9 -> 408.578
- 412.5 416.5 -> 416.366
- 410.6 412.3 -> 412.169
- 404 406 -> 405.205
